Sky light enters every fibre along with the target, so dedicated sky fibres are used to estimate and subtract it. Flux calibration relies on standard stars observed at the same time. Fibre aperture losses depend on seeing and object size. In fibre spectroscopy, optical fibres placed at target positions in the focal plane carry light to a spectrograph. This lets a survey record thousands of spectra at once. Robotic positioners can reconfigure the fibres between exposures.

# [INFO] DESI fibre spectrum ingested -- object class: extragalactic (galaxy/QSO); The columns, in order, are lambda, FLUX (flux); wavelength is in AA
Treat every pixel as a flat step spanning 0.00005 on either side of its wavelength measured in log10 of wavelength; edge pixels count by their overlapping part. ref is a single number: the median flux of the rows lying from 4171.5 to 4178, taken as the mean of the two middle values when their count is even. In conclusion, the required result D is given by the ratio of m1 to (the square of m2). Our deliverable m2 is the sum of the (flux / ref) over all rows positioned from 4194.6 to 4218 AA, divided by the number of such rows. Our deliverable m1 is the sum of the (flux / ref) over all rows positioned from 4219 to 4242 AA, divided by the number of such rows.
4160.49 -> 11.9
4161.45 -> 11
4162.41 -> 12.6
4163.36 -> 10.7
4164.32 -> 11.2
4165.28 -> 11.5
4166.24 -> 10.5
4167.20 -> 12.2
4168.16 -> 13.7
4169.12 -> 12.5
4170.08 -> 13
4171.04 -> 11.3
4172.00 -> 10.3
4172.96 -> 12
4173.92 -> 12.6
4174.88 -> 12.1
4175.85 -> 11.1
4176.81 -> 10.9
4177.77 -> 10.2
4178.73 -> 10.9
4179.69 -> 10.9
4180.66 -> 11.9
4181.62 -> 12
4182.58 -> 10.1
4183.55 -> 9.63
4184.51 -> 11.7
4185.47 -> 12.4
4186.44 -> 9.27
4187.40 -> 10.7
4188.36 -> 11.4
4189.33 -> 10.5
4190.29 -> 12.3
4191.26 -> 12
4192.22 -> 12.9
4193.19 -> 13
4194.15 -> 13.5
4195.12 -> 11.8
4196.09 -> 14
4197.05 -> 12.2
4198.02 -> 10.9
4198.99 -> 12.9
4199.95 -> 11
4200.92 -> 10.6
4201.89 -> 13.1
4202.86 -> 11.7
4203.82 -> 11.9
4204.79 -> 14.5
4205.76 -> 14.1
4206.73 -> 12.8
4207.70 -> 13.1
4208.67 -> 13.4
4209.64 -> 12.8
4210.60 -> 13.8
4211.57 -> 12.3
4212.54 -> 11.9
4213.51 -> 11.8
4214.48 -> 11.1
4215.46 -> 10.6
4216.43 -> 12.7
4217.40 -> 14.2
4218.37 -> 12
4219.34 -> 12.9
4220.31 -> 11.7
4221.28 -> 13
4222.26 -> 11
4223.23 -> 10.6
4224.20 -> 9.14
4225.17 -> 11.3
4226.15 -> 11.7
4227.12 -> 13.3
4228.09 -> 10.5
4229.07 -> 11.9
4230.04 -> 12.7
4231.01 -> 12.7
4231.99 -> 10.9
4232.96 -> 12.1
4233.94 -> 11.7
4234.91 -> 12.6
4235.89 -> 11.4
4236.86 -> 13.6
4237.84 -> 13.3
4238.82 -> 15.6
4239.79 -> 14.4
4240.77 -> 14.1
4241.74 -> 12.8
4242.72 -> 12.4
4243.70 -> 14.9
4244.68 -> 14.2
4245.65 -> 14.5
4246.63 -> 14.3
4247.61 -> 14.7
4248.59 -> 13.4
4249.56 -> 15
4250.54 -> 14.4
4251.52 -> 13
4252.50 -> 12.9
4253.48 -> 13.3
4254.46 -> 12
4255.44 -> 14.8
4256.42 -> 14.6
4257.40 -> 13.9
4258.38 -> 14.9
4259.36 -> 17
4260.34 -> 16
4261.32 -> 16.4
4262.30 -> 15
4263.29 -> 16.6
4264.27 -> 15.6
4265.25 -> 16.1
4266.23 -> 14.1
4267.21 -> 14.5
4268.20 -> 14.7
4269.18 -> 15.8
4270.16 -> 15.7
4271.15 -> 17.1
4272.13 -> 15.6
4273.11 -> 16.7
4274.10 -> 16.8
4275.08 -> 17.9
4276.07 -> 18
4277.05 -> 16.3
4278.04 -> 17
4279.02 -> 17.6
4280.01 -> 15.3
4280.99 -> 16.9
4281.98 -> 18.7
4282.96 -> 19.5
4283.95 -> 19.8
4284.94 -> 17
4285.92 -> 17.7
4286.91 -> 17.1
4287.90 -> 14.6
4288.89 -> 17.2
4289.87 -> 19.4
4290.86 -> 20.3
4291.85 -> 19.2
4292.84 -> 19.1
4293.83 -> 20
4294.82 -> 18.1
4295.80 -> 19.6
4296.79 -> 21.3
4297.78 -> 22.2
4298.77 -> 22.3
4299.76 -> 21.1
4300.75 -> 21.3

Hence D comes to 0.88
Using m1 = 1.11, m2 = 1.12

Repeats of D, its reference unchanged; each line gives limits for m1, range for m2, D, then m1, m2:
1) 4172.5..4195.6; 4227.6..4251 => 0.73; 1.04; 1.19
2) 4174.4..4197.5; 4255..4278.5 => 0.51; 1.04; 1.43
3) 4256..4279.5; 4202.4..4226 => 1.18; 1.44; 1.10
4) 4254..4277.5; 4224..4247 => 1.07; 1.41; 1.15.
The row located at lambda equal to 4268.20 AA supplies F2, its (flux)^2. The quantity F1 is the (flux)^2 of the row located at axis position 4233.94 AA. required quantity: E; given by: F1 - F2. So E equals -79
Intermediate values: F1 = 137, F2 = 216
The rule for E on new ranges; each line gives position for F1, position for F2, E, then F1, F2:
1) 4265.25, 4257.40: 66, 259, 193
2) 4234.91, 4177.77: 55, 159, 104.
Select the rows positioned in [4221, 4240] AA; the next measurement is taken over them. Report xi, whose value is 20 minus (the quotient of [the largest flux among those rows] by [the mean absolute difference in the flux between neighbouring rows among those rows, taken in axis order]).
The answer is 8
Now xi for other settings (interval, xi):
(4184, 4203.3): 10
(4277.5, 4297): 5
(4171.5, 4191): 8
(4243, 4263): 2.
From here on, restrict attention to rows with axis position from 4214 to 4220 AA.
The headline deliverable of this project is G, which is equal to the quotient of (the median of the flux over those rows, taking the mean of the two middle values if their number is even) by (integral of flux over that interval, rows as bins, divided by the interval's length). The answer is 1.01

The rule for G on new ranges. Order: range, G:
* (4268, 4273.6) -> 0.98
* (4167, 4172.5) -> 1.02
